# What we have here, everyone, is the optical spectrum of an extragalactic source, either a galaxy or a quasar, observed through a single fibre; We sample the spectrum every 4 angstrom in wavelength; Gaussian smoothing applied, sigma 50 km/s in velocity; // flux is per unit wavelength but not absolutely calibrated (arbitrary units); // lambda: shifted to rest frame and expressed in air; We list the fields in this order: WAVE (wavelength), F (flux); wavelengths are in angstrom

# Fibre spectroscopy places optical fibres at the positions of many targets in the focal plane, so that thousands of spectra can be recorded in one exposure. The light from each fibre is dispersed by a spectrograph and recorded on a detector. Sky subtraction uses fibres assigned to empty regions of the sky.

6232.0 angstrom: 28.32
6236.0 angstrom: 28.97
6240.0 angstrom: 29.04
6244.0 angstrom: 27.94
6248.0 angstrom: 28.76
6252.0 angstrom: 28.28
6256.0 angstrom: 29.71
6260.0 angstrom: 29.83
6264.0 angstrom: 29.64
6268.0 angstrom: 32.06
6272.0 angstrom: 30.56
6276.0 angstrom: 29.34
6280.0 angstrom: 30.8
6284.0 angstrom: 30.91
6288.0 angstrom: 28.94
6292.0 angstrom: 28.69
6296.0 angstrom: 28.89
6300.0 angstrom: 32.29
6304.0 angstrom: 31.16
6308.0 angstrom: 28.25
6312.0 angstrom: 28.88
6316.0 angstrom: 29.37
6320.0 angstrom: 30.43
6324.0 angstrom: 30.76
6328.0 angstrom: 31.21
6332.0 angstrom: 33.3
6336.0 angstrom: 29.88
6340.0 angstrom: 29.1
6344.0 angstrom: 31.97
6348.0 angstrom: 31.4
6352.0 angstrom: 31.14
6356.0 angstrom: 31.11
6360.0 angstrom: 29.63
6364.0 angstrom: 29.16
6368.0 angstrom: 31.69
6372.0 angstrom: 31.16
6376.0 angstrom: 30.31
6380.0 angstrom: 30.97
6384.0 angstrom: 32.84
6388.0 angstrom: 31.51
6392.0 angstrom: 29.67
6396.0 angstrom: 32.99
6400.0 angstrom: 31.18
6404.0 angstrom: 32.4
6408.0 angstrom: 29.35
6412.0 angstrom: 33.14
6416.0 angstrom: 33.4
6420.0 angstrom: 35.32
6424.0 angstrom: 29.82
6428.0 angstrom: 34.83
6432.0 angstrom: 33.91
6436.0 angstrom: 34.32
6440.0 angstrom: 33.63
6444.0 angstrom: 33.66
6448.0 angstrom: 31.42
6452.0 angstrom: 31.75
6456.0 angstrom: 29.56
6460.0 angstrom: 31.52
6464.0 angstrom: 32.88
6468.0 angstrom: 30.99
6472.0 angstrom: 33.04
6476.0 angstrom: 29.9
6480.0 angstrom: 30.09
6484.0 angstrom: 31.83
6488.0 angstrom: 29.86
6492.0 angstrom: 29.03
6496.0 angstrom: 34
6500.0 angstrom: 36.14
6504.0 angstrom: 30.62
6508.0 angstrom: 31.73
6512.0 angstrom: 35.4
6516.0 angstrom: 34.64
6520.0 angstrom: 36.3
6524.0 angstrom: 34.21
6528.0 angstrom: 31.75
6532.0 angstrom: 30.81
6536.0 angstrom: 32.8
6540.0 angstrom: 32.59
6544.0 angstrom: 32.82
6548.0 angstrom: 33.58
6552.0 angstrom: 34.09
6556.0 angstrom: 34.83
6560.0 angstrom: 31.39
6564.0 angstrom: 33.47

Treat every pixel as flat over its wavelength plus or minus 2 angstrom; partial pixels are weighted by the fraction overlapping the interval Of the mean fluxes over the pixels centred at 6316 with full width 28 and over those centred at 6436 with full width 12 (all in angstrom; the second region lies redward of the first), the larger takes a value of 34.0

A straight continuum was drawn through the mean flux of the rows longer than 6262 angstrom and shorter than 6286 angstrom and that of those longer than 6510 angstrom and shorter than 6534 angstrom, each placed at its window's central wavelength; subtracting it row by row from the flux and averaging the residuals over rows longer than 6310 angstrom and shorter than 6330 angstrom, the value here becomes -1.03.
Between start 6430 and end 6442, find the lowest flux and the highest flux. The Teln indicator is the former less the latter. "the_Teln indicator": -1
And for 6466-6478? -3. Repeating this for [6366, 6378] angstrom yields -1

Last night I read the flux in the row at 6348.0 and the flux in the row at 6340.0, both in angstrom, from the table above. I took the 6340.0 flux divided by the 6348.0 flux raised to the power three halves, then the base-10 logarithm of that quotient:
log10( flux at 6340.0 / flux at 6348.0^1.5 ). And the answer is -0.78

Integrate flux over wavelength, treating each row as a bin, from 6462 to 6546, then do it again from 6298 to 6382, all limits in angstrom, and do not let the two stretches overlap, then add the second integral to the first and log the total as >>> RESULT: 5298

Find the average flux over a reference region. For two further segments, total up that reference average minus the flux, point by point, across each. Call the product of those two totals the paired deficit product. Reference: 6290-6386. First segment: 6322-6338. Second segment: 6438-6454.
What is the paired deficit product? 24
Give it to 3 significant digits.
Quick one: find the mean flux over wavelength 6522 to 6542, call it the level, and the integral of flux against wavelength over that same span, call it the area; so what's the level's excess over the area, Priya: -616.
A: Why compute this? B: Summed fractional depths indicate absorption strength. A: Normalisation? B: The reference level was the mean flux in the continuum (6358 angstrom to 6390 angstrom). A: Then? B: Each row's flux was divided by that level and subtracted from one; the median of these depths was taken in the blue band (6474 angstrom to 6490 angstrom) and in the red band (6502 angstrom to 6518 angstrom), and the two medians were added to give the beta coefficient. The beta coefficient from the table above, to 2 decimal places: -0.04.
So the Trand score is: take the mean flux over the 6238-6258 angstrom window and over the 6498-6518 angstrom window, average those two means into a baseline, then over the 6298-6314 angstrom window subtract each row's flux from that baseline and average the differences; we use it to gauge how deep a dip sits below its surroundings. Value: 1.1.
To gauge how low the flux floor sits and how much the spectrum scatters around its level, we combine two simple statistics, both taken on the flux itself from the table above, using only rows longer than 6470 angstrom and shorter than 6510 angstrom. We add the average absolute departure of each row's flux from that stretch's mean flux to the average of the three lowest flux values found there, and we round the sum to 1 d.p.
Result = 31.3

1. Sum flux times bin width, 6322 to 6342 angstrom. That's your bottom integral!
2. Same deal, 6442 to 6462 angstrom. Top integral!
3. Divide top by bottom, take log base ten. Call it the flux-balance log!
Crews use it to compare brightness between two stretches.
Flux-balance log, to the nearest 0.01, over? 0.01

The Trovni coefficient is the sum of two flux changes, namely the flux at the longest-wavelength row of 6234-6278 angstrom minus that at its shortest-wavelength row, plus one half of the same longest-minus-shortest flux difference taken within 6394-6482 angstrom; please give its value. -1.1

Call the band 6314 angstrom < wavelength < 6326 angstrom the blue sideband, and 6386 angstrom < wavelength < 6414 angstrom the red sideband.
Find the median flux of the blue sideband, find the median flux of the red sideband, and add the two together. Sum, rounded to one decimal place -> 61.9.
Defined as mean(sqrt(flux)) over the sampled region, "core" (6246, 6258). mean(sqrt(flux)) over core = 5.38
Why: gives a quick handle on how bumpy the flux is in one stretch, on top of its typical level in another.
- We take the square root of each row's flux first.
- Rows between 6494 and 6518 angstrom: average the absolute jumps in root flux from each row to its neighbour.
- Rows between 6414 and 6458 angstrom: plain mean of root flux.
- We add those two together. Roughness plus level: 5.96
